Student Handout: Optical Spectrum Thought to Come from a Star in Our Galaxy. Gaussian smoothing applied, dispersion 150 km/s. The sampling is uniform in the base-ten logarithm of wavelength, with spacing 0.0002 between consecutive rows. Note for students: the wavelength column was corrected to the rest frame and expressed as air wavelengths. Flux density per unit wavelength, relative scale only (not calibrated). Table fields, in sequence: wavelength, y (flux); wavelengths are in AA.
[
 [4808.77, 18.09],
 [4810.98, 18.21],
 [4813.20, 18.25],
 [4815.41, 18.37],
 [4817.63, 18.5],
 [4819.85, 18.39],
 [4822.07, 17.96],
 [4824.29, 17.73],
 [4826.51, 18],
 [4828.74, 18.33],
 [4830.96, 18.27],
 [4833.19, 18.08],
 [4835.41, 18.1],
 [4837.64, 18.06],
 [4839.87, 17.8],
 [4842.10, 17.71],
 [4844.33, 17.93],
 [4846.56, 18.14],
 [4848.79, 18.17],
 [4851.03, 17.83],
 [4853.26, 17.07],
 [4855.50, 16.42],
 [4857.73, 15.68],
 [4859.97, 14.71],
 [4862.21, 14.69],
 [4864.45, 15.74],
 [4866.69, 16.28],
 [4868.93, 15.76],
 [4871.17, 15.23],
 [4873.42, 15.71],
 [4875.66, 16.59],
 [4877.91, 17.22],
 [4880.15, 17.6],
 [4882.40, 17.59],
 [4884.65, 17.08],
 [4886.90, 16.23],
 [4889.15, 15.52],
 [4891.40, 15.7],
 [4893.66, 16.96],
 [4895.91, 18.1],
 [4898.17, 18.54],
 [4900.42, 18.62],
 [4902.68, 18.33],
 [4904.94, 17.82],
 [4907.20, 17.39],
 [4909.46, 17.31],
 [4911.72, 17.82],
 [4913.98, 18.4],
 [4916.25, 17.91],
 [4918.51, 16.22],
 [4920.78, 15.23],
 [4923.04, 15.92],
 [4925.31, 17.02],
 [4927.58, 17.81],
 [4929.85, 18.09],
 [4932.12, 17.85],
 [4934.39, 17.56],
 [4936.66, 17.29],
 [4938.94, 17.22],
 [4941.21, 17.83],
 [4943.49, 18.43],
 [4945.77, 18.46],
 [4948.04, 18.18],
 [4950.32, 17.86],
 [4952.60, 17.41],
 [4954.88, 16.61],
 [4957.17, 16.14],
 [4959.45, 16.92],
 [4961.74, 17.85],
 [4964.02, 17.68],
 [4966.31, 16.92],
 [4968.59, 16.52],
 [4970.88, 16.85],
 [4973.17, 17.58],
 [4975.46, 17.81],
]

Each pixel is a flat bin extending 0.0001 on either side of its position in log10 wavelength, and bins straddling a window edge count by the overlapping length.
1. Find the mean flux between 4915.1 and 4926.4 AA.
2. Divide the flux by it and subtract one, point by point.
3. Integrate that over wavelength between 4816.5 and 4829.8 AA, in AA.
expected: 1.37 AA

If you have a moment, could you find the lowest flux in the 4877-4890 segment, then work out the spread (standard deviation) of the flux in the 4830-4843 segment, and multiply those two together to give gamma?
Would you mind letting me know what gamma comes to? 3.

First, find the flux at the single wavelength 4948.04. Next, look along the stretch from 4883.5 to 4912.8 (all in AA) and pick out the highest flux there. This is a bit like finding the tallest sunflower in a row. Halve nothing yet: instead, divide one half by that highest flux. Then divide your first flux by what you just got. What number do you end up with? 677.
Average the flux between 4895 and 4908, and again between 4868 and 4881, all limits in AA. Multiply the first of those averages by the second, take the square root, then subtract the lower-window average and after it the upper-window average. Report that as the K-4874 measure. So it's -17.3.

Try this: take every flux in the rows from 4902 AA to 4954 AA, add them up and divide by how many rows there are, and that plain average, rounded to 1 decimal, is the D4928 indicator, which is 17.5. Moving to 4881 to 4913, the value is 17.4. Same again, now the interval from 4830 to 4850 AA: 18.0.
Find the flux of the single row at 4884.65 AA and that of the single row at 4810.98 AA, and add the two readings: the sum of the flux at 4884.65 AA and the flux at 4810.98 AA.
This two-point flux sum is 35.3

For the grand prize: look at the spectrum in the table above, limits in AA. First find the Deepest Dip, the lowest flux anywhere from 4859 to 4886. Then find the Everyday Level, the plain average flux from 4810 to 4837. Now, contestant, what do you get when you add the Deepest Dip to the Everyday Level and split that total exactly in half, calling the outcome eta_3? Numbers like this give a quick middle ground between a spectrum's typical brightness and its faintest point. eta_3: 16.4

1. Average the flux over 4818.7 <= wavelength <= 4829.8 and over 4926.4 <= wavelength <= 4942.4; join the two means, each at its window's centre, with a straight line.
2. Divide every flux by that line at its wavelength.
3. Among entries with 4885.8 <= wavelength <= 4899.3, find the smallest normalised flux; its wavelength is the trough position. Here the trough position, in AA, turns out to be 4889.15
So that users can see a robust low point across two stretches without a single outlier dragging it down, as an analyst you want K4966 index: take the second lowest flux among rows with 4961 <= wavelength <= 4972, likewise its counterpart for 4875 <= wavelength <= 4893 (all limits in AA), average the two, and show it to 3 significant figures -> 16.3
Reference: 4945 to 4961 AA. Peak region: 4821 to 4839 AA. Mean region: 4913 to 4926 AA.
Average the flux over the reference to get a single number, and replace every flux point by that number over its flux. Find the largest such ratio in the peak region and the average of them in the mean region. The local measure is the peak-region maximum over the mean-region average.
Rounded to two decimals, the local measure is 0.94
